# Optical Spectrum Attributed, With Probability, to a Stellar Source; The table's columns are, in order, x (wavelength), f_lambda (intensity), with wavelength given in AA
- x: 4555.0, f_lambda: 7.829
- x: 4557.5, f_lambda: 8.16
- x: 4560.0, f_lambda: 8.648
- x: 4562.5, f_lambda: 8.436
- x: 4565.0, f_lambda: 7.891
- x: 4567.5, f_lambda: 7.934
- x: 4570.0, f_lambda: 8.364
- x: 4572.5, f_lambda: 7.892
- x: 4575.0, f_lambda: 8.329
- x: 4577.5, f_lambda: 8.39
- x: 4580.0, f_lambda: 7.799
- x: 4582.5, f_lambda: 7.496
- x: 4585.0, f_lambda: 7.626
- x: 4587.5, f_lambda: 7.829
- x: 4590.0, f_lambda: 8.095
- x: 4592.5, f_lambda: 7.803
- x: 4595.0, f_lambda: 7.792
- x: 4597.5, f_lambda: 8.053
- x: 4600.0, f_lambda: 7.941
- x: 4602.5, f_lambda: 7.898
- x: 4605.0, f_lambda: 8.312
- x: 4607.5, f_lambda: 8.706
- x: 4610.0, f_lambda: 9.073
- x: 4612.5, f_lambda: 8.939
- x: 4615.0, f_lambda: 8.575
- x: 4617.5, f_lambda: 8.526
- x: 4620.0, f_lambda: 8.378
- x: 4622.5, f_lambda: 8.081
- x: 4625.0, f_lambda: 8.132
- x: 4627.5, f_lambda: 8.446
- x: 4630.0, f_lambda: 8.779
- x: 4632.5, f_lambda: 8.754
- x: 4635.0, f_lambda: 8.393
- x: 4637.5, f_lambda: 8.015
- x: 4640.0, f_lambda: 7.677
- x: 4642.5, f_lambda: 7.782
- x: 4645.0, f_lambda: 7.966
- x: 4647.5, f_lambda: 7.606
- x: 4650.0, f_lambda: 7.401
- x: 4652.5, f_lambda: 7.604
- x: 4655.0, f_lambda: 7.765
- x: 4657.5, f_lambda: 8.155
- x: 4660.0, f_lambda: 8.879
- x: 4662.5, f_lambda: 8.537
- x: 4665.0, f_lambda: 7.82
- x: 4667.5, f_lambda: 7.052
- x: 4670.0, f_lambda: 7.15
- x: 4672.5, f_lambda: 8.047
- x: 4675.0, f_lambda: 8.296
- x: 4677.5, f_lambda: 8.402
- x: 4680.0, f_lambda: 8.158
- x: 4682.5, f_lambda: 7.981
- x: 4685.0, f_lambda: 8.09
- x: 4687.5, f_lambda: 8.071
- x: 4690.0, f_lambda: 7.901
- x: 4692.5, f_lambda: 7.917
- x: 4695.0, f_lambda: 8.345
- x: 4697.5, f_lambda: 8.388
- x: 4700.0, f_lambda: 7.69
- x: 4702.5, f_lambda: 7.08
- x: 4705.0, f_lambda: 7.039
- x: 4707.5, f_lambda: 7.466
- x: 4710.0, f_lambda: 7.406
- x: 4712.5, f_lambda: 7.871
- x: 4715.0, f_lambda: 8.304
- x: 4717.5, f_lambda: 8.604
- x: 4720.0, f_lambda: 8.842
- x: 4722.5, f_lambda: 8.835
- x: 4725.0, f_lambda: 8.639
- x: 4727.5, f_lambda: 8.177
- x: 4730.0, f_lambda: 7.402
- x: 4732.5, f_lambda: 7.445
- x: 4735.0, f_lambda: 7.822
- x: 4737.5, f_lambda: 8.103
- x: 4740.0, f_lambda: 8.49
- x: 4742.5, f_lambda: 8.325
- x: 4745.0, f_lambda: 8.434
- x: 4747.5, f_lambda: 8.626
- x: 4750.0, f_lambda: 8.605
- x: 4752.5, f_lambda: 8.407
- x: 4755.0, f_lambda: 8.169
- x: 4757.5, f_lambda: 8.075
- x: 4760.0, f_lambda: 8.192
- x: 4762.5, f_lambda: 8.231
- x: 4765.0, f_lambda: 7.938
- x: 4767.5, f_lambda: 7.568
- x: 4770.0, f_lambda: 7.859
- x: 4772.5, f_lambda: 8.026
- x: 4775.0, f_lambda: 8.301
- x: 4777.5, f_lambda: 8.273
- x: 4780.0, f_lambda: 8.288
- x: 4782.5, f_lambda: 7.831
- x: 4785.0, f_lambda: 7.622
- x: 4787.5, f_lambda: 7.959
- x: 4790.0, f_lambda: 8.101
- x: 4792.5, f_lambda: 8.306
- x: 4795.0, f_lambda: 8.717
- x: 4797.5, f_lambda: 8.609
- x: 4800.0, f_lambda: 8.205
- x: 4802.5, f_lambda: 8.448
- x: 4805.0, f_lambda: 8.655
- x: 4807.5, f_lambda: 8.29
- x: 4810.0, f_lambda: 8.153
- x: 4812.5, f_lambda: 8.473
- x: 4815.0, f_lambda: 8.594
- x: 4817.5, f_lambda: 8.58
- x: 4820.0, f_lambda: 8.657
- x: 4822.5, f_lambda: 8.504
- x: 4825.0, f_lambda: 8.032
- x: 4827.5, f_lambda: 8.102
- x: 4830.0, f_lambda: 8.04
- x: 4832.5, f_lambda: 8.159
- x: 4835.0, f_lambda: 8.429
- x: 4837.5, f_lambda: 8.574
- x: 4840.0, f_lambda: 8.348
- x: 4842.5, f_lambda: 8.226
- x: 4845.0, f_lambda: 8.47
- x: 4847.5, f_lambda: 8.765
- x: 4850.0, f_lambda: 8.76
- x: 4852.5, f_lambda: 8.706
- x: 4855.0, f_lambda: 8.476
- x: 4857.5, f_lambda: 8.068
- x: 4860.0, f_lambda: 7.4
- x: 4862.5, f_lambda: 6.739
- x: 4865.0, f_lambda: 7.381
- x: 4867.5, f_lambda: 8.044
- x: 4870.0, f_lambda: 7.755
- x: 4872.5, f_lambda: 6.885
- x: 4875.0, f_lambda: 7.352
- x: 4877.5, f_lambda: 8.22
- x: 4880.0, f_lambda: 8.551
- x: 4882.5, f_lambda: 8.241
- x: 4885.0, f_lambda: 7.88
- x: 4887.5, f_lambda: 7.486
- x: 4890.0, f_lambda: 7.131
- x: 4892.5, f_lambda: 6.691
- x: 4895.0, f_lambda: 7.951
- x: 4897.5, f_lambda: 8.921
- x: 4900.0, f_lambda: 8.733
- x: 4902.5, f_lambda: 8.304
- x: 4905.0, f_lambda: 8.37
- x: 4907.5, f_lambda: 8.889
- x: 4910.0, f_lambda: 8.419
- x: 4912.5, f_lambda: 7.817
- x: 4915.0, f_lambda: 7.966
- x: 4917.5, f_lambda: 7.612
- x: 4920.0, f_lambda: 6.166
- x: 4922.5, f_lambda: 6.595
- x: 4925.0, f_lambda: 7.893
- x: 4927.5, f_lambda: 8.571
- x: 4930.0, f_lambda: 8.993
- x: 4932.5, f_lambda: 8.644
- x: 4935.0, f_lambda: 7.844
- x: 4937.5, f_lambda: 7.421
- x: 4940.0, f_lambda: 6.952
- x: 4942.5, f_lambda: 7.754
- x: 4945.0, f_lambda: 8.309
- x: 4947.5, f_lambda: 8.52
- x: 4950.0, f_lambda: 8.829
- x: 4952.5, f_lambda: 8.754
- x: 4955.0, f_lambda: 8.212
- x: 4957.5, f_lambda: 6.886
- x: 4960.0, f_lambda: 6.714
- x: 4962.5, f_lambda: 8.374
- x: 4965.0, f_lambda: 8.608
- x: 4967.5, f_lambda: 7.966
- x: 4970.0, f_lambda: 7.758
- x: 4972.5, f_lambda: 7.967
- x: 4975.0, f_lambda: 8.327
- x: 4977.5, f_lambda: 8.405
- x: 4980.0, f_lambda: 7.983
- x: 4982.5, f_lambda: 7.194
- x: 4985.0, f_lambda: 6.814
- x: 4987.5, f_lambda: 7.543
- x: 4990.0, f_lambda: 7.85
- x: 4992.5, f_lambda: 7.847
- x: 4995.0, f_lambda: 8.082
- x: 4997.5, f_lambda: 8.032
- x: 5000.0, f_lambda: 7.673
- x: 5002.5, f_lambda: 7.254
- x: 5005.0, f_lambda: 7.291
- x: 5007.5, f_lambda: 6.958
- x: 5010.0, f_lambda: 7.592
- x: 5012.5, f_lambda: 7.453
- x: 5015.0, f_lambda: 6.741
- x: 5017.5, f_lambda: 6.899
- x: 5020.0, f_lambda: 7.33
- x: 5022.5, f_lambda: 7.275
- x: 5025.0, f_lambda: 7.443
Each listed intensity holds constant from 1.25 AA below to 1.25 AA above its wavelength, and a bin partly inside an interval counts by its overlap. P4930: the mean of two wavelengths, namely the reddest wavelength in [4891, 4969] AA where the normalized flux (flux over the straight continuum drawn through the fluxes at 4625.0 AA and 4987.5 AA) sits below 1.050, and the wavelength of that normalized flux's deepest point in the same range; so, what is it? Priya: 4940.0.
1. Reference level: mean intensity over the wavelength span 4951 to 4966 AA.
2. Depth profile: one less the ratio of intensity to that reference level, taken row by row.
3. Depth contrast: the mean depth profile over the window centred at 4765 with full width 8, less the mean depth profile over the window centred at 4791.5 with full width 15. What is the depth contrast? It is 0.039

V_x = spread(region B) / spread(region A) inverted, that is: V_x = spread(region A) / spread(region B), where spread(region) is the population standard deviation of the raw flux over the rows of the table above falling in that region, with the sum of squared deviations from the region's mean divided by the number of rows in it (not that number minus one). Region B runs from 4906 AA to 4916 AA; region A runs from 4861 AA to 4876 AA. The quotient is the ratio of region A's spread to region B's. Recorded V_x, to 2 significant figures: 1.1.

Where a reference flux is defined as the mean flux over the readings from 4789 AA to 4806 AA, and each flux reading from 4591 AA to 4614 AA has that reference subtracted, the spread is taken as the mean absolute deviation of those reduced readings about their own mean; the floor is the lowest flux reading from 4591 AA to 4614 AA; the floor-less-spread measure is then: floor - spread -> 7.37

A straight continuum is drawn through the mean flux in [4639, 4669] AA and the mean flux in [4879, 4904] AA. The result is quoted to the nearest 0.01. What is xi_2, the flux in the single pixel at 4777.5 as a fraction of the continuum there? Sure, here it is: 1.04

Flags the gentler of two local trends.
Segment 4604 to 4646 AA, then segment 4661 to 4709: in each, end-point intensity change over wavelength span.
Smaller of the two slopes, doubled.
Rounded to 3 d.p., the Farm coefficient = -0.048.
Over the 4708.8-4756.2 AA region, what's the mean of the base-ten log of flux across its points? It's 0.915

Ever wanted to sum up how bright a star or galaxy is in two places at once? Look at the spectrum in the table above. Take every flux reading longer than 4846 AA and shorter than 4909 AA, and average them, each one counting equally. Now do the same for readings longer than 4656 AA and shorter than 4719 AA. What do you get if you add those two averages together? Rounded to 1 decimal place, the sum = 15.9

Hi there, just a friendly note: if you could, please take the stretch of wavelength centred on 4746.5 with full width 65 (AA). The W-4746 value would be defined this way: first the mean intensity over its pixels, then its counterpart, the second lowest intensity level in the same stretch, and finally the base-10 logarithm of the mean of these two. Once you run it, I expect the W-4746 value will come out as 0.894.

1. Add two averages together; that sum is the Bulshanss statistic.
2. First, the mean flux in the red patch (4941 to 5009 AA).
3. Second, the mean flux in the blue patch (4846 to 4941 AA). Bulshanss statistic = 15.8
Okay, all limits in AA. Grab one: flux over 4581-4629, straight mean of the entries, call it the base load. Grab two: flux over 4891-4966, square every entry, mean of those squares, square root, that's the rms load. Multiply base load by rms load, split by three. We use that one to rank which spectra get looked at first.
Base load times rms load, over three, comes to 21.9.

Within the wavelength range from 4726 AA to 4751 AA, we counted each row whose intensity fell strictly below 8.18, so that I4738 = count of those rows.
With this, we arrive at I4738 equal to 5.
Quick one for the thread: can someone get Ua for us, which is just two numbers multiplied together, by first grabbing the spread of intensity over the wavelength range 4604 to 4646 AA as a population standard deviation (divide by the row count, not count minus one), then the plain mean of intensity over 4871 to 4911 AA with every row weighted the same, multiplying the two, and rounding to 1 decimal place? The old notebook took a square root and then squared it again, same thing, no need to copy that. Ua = 3.1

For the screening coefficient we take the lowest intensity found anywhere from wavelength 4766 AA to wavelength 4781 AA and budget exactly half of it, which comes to 3.78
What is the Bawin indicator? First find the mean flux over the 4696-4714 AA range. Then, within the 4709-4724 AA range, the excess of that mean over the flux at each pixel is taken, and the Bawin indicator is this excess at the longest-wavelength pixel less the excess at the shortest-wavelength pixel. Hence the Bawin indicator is -1.4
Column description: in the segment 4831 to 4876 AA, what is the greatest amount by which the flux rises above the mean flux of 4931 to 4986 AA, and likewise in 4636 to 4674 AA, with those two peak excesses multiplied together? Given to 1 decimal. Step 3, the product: 0.8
